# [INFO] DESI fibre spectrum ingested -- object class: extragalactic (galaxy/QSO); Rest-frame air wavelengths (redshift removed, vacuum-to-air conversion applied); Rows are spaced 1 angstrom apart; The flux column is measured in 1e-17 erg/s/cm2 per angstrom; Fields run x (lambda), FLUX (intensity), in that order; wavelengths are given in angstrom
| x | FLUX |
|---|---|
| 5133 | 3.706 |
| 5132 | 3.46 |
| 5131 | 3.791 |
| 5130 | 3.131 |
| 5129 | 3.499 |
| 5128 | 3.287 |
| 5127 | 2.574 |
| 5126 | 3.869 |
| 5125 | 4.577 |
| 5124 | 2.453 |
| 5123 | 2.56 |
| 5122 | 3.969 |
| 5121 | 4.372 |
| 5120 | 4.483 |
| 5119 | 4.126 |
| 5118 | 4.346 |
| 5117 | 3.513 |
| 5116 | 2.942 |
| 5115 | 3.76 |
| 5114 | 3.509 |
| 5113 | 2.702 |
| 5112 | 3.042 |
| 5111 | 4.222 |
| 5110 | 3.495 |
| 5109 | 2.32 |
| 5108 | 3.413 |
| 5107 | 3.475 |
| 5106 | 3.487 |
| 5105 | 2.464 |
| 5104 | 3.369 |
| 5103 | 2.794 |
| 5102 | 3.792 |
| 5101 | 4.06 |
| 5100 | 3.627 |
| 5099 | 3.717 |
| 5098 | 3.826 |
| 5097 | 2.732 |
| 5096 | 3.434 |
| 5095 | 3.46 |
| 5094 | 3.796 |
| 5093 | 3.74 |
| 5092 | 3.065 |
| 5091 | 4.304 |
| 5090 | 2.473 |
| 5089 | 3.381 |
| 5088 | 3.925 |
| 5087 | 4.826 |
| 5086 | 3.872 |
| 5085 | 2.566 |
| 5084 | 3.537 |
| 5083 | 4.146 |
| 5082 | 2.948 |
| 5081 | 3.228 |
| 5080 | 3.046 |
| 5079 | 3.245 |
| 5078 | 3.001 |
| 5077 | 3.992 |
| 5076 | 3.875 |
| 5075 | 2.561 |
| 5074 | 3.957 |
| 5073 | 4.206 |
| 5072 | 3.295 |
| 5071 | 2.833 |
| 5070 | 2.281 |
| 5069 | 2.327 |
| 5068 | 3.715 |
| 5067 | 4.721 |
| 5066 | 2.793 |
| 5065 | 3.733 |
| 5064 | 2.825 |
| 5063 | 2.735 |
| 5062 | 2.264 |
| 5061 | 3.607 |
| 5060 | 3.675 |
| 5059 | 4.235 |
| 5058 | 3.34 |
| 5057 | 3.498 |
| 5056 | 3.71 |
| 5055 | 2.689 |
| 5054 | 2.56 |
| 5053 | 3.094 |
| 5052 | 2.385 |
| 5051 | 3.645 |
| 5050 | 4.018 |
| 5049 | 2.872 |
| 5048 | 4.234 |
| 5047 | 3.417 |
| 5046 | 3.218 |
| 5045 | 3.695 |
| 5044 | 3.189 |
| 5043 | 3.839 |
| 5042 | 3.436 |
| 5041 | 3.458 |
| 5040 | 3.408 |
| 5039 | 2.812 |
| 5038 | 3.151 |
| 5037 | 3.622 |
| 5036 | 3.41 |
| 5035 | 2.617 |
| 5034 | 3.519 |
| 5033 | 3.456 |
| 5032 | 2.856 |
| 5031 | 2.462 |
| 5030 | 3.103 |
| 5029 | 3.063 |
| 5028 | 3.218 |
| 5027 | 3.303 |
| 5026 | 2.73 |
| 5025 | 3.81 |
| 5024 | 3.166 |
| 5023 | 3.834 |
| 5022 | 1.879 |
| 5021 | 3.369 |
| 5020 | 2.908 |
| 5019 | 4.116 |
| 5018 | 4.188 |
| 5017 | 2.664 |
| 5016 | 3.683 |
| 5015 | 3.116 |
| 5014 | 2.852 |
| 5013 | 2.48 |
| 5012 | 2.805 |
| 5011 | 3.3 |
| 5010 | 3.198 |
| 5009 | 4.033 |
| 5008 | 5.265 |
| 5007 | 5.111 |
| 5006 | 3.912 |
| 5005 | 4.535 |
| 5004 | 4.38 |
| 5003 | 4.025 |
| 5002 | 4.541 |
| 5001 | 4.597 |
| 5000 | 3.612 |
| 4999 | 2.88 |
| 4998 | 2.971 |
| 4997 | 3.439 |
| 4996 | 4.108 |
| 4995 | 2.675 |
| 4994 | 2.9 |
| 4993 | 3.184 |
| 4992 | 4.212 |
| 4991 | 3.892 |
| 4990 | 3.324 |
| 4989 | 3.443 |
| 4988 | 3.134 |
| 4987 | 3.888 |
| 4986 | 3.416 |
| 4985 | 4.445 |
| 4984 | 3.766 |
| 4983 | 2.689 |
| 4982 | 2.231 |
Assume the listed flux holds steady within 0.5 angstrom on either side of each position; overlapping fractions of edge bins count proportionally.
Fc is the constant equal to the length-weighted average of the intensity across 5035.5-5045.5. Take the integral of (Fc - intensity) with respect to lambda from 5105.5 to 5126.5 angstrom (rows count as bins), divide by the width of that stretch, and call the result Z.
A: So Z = -0.2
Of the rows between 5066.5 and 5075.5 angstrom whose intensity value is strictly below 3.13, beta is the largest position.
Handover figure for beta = 5075 angstrom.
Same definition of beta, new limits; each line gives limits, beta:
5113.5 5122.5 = 5116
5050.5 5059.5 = 5055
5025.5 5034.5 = 5032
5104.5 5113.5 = 5113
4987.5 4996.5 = 4995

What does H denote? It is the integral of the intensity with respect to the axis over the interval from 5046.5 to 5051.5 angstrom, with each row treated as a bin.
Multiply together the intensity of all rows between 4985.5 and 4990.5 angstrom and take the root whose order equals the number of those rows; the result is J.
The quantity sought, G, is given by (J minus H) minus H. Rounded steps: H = 18.2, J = 3.43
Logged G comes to -32.9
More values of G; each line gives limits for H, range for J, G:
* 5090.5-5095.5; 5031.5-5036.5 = -33.6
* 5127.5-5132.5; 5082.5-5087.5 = -30.6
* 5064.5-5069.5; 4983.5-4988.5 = -30.9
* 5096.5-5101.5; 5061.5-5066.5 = -33.1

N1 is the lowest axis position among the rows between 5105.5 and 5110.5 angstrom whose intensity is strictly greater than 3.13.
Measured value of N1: 5106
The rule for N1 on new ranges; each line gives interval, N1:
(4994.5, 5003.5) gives 4996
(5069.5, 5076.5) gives 5072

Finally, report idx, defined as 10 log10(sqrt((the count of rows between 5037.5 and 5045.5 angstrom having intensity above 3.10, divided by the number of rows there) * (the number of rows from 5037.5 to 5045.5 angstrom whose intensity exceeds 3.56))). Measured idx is 1.2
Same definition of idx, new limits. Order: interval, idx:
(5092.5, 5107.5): 3.7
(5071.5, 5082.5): 2.0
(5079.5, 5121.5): 5.5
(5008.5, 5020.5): 1.8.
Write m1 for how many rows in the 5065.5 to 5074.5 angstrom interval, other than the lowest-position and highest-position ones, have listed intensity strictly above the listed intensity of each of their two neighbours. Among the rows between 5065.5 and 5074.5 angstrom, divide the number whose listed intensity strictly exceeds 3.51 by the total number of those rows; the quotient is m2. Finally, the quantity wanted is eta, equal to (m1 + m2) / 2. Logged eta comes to 1.2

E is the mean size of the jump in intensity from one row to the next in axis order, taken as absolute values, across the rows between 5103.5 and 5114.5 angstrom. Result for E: 0.732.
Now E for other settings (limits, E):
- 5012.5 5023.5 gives 0.893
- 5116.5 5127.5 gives 0.757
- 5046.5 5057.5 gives 0.756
